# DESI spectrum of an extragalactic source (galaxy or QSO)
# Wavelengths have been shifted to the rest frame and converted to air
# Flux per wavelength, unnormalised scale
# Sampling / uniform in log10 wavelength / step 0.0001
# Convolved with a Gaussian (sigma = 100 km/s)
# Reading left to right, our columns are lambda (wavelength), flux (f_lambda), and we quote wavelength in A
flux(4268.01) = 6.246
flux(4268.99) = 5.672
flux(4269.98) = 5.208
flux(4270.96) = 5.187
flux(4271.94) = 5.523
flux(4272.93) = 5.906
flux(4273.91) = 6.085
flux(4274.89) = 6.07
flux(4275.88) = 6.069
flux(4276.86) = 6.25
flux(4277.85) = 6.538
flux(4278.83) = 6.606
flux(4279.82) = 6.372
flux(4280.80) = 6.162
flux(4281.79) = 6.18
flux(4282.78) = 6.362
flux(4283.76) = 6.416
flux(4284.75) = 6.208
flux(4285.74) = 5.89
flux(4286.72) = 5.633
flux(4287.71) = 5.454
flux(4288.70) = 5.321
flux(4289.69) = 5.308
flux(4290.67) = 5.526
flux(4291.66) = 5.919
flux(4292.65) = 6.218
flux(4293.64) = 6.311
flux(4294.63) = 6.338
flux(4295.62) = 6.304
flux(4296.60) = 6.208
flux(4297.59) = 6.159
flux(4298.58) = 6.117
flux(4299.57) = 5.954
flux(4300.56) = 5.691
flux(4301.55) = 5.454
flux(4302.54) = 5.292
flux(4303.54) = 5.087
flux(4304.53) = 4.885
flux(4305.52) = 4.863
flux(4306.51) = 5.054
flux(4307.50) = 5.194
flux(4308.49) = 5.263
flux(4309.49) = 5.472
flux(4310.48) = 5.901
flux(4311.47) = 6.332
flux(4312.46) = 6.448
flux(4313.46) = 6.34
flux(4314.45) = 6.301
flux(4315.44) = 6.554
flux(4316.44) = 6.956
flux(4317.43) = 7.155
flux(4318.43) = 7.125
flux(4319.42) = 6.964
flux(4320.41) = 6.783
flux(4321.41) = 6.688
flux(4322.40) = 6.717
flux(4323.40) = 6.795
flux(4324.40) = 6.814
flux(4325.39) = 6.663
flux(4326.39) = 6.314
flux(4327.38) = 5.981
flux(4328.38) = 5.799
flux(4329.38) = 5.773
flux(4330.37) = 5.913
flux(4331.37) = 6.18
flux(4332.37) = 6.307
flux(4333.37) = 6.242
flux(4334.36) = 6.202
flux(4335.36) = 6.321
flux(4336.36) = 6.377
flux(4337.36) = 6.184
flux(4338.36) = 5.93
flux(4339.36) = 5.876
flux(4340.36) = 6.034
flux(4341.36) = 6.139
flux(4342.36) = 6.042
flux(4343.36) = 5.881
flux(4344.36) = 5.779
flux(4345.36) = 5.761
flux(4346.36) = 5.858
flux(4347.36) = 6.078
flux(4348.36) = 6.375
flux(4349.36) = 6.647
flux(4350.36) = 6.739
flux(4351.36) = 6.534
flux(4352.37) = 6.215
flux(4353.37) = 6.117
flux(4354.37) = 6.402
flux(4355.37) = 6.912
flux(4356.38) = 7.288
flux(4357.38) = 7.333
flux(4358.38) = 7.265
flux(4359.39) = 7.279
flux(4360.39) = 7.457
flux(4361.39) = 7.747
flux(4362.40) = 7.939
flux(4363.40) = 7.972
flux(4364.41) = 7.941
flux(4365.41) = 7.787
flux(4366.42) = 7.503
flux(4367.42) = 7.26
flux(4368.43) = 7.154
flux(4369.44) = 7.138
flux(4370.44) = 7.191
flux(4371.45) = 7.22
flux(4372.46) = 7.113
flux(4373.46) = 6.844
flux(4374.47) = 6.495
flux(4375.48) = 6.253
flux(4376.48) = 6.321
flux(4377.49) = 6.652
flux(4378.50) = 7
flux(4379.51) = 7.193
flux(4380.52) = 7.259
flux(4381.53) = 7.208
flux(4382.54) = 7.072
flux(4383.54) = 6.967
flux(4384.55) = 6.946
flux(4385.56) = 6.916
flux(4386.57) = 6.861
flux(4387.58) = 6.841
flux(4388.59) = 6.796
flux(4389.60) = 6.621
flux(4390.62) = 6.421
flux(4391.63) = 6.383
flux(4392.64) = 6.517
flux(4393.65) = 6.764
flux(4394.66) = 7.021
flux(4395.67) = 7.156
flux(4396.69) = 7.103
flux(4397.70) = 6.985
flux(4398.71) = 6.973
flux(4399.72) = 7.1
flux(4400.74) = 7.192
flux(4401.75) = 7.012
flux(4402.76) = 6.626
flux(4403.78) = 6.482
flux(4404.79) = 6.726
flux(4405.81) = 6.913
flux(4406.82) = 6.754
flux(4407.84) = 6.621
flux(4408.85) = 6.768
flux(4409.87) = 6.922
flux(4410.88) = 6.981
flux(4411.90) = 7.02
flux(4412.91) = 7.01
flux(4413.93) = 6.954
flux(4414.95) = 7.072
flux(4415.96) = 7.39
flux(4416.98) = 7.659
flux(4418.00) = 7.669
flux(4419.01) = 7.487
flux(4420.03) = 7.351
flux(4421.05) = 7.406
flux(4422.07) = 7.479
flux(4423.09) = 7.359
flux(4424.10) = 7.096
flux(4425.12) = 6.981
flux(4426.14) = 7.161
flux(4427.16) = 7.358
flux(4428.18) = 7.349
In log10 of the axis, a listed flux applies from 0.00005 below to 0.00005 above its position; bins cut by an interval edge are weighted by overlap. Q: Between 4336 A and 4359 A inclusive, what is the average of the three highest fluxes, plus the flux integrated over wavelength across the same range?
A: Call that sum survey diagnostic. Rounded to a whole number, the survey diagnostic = 153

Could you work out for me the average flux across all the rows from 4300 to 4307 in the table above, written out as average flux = 5.2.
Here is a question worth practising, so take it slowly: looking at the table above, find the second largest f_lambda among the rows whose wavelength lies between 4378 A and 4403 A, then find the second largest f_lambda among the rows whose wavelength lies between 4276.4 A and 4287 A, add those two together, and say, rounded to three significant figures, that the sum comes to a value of 13.7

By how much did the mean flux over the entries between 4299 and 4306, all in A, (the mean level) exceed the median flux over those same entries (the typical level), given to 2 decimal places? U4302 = 0.03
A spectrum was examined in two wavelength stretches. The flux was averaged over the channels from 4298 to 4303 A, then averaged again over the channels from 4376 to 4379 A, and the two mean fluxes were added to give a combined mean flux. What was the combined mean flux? 12.4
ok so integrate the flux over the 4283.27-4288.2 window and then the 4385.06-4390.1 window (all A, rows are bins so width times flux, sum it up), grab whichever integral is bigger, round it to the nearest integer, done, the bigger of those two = 34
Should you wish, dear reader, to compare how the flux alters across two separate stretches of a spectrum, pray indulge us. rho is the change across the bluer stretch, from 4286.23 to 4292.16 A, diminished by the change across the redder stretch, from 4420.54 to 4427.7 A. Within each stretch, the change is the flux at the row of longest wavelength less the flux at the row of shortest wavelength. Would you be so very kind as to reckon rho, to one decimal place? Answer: 0.3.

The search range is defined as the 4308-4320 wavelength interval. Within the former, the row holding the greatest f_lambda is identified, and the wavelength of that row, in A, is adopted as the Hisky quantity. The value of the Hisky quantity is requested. 4317.43 A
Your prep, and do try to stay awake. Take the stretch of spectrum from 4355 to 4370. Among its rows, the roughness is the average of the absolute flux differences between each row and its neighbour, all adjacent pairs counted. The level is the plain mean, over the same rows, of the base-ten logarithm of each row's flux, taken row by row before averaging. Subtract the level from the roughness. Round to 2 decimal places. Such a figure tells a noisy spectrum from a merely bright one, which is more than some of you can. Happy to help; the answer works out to -0.73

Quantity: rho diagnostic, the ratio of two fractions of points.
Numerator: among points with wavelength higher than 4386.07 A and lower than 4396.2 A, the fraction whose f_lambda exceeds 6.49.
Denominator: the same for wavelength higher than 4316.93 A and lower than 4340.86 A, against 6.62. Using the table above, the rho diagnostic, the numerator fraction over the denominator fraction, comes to 2.1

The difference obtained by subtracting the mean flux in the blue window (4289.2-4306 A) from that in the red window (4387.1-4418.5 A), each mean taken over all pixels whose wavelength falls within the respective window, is 1.2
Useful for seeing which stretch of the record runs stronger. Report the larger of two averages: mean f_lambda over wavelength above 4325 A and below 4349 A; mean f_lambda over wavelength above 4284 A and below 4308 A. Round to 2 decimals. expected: 6.08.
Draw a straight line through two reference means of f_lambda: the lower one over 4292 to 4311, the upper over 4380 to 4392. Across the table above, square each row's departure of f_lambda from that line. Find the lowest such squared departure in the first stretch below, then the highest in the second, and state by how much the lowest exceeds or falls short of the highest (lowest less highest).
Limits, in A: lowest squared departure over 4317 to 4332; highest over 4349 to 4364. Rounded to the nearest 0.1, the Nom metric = -2.0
